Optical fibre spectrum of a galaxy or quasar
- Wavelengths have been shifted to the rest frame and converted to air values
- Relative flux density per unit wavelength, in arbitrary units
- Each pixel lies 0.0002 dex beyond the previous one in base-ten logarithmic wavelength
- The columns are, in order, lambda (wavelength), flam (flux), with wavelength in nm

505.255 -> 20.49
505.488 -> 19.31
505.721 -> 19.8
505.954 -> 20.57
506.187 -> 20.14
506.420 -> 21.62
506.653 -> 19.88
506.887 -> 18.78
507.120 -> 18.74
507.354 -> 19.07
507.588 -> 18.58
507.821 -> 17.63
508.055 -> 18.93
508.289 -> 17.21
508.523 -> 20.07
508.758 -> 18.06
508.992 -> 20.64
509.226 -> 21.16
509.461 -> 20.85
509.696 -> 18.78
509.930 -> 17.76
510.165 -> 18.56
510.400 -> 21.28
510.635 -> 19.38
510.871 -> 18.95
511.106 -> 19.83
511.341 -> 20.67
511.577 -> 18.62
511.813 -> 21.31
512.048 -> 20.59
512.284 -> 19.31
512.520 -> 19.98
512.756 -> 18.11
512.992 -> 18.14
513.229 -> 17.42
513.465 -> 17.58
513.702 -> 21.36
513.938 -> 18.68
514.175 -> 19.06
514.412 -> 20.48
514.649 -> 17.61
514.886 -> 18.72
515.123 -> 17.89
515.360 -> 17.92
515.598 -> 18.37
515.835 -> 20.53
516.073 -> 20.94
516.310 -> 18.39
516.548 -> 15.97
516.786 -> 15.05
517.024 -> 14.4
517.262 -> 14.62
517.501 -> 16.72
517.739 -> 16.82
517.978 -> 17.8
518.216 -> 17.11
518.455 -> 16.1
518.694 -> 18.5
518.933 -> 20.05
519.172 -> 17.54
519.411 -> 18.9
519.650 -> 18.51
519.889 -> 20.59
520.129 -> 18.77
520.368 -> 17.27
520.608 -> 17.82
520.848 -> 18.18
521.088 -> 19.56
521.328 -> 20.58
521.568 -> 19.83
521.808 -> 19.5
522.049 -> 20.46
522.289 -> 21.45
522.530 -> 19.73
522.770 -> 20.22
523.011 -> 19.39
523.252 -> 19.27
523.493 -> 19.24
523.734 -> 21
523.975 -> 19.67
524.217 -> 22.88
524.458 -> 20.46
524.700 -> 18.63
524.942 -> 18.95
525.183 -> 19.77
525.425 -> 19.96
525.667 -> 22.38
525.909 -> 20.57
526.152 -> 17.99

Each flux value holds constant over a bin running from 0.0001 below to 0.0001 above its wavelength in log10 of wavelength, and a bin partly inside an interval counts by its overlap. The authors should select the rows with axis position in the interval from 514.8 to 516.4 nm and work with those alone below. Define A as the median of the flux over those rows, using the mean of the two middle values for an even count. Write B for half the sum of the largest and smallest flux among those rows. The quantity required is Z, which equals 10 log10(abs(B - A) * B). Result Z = 13.0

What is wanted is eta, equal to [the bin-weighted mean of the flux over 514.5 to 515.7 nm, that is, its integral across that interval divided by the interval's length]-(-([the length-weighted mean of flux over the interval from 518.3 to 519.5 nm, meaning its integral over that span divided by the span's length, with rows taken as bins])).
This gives 36.3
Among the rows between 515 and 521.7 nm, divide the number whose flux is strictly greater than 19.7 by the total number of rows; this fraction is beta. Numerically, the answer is 0.21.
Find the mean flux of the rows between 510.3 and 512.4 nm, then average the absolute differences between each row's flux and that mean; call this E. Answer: 0.86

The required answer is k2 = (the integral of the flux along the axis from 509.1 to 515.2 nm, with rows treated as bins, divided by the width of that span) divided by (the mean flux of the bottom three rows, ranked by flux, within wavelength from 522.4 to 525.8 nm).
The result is 1.02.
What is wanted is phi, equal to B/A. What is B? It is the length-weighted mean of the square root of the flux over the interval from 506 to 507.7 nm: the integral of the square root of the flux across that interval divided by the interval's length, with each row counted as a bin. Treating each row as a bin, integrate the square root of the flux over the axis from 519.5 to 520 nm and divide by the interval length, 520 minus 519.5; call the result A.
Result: 1.00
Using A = 4.42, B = 4.42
